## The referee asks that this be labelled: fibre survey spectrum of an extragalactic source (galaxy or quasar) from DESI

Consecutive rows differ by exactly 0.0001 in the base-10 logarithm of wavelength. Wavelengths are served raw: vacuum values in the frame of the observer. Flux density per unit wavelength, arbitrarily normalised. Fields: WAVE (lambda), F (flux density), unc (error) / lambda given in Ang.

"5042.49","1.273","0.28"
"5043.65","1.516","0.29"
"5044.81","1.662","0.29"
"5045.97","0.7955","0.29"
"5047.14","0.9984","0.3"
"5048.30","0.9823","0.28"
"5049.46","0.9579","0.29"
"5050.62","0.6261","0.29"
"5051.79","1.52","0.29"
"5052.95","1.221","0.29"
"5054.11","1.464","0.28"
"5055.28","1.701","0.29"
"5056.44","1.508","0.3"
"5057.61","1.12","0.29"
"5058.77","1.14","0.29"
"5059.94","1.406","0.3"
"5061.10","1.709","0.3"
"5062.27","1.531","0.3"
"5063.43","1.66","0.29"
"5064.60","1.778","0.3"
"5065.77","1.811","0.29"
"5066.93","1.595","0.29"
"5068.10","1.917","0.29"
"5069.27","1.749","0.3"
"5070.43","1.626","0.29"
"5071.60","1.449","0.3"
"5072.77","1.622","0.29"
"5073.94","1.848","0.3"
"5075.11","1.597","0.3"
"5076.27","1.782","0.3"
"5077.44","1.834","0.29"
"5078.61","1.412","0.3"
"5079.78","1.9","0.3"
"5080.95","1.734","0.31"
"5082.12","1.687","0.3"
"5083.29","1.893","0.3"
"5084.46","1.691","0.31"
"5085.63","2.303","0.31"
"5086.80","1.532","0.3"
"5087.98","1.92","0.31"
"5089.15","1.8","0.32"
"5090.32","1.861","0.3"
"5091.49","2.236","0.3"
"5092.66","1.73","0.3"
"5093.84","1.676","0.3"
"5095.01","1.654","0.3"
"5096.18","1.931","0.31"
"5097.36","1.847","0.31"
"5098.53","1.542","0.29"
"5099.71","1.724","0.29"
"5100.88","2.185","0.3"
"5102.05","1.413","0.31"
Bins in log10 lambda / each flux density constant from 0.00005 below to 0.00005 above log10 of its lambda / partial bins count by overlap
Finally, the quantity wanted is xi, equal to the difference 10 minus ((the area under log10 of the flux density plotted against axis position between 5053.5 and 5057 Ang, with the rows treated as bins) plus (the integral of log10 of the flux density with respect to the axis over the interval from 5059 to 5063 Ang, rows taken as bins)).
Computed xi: 8.62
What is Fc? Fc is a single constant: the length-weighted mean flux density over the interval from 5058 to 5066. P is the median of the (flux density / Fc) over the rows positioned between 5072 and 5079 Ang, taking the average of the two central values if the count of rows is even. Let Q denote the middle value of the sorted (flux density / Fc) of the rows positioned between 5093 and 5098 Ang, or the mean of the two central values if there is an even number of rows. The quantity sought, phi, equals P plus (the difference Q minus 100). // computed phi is -97.8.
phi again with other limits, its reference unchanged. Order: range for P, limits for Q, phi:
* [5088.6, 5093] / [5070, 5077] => -97.8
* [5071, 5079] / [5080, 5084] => -97.8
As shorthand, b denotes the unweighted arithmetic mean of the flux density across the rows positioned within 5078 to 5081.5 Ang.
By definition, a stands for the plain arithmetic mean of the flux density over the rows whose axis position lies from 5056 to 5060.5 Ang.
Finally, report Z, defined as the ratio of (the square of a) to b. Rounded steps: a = 1.29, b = 1.68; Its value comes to 1.0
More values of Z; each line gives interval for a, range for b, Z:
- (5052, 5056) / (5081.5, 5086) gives 1.1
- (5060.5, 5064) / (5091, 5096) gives 1.5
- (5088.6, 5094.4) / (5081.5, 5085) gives 2.0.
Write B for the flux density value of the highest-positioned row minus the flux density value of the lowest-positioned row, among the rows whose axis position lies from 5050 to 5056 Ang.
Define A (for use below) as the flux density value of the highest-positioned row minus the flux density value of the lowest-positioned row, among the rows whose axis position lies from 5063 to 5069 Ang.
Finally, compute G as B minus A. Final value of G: 0.8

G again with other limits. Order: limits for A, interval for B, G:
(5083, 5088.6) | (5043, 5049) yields -0.6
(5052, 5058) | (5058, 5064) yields 0.6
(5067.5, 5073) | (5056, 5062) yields 0.5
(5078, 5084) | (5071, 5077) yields -0.1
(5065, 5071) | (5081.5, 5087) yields 0.0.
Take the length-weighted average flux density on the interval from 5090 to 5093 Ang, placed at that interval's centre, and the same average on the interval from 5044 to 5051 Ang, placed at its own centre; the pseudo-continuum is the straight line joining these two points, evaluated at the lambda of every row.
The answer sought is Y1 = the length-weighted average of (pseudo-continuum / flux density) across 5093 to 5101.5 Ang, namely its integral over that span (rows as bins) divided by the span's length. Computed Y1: 1.181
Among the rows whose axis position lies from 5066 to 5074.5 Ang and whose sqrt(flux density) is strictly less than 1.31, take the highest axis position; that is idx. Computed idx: 5072.77 Ang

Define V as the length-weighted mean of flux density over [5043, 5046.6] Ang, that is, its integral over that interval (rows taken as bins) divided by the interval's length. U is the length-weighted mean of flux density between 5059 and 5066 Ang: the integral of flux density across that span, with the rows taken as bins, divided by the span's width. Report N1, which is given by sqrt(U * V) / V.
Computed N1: 1.11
